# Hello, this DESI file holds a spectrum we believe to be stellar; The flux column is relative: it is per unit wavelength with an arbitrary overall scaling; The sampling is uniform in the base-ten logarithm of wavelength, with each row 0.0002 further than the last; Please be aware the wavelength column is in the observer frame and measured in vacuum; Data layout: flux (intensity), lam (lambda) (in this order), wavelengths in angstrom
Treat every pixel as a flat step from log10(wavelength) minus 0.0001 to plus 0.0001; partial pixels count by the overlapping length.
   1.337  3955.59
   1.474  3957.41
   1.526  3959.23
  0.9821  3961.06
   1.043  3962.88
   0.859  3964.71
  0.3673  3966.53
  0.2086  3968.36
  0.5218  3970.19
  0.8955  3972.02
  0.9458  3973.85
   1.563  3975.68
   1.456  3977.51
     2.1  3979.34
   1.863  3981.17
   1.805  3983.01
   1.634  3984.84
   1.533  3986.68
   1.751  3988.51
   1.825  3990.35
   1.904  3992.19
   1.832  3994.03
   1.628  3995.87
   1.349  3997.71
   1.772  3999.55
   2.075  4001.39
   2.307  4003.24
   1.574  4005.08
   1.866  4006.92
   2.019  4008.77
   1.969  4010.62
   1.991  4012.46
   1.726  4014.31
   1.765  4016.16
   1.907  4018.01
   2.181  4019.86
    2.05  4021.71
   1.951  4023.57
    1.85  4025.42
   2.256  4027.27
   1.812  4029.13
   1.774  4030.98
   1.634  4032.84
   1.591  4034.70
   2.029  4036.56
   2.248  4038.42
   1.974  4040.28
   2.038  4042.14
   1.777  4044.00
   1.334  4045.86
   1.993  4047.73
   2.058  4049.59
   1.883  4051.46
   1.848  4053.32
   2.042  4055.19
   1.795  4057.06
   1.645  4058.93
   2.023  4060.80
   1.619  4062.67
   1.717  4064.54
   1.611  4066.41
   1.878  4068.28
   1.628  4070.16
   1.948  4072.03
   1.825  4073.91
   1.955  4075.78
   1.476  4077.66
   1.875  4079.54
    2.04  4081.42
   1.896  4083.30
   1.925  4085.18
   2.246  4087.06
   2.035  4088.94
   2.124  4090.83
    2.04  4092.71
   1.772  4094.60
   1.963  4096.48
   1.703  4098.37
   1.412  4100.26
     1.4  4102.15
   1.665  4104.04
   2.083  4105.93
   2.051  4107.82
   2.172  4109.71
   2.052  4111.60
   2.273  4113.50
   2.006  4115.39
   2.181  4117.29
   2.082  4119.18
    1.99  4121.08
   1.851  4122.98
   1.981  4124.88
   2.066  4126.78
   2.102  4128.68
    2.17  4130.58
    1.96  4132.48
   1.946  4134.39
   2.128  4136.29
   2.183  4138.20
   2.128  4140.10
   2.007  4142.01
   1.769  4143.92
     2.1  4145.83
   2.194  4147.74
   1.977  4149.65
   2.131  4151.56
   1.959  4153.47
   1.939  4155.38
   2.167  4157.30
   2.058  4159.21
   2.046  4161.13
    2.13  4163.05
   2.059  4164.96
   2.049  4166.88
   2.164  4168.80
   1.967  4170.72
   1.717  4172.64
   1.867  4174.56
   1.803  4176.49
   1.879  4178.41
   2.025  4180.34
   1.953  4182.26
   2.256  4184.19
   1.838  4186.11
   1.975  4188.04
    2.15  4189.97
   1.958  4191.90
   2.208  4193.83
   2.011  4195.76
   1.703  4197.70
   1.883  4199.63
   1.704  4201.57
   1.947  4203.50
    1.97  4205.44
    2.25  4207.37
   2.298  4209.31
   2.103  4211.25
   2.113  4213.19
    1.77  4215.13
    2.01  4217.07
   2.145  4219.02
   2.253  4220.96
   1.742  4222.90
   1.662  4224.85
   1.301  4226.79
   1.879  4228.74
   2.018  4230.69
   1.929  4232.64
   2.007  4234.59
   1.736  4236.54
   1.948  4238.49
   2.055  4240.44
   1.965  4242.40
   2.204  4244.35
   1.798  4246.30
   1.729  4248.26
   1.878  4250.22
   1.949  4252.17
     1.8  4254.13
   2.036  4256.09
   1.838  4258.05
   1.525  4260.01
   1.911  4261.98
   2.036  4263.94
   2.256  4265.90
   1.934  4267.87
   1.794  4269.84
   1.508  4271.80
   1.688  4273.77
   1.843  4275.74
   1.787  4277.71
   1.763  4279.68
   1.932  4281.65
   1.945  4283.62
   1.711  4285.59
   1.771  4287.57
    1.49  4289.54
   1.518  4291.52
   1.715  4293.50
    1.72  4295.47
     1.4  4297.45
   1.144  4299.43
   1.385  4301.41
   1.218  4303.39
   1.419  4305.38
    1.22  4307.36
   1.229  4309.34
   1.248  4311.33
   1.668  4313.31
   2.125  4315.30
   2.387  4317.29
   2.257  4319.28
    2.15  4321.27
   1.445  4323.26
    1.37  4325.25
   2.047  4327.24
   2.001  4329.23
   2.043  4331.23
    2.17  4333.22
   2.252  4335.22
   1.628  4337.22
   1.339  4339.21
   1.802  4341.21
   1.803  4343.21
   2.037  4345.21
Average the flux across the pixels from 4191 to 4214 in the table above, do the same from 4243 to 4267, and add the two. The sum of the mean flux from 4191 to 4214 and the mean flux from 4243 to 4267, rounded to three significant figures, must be 3.93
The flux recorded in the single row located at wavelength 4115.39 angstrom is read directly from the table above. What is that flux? 2.006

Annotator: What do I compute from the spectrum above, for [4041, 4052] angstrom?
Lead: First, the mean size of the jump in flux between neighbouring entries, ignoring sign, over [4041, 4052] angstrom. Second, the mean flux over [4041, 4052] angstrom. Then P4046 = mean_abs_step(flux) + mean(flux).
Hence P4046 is 2.17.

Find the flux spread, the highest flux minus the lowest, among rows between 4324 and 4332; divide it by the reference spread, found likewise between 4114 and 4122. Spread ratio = 3.5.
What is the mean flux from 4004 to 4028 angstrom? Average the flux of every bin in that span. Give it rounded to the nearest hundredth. 1.93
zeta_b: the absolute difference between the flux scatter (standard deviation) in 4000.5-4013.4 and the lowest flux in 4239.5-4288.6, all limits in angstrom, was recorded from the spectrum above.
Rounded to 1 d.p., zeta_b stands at 1.3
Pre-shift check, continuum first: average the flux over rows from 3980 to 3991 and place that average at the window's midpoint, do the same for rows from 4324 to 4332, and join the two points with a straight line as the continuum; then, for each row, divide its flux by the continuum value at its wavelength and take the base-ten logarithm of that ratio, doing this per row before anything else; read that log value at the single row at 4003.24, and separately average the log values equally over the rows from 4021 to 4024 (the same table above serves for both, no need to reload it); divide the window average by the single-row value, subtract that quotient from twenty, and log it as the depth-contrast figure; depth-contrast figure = 19.5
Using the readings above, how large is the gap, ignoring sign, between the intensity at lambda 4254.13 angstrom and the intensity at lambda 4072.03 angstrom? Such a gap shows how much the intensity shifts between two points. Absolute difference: 0.15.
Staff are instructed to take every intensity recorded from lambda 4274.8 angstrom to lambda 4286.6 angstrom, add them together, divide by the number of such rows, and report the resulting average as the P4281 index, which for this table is 1.83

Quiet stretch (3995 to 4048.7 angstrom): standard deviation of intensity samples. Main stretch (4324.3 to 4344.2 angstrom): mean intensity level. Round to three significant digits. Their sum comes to 2.09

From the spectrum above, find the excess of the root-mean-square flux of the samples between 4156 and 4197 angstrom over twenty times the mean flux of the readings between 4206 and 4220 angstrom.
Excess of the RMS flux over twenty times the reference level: -40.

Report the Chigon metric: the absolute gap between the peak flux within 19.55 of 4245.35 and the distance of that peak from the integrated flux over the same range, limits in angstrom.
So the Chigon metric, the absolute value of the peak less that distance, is 69.0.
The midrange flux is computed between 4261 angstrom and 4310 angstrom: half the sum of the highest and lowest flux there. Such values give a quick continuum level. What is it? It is 1.70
